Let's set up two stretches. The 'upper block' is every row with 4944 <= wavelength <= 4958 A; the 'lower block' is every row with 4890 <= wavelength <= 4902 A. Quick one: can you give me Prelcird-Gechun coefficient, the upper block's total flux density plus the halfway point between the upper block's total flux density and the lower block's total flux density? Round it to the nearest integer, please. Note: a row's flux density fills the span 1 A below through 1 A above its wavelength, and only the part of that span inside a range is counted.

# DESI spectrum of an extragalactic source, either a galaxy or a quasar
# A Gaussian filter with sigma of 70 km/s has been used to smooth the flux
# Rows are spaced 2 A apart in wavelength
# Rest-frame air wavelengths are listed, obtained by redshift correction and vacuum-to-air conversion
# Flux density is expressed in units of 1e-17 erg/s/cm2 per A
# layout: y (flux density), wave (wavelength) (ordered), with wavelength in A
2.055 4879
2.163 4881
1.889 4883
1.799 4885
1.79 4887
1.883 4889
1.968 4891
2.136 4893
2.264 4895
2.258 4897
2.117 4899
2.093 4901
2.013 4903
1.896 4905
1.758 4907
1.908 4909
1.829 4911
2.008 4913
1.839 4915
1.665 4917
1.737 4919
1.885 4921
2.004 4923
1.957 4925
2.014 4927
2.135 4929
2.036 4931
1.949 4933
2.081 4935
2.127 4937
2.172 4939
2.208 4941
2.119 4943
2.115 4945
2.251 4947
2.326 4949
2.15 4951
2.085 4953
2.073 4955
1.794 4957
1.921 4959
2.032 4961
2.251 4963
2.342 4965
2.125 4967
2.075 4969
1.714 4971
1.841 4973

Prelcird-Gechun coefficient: 29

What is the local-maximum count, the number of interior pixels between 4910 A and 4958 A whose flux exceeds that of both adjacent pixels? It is 5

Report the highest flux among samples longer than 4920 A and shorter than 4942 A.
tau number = 2.208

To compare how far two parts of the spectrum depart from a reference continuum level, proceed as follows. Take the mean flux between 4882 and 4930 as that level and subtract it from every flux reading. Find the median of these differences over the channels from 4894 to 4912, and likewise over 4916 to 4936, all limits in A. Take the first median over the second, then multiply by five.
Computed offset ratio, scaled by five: 11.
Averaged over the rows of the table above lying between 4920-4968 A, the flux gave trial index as 2.09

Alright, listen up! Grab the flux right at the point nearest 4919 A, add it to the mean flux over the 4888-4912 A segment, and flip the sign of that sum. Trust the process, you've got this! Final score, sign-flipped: -3.75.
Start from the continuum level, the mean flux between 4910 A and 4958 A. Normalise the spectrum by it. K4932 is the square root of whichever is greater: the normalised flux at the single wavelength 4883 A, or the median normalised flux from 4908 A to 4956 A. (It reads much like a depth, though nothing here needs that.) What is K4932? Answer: 1.01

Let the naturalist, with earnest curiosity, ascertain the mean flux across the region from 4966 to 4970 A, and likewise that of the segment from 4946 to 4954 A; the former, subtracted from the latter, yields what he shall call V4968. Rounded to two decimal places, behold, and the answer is 0.10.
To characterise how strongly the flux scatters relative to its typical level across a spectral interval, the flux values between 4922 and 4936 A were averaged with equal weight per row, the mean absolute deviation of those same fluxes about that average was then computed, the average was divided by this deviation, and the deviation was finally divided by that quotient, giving 0.0013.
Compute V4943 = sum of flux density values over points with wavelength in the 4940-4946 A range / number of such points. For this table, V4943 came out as 2.15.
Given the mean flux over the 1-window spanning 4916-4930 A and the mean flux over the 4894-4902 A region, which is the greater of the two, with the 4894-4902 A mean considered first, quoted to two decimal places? 2.18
